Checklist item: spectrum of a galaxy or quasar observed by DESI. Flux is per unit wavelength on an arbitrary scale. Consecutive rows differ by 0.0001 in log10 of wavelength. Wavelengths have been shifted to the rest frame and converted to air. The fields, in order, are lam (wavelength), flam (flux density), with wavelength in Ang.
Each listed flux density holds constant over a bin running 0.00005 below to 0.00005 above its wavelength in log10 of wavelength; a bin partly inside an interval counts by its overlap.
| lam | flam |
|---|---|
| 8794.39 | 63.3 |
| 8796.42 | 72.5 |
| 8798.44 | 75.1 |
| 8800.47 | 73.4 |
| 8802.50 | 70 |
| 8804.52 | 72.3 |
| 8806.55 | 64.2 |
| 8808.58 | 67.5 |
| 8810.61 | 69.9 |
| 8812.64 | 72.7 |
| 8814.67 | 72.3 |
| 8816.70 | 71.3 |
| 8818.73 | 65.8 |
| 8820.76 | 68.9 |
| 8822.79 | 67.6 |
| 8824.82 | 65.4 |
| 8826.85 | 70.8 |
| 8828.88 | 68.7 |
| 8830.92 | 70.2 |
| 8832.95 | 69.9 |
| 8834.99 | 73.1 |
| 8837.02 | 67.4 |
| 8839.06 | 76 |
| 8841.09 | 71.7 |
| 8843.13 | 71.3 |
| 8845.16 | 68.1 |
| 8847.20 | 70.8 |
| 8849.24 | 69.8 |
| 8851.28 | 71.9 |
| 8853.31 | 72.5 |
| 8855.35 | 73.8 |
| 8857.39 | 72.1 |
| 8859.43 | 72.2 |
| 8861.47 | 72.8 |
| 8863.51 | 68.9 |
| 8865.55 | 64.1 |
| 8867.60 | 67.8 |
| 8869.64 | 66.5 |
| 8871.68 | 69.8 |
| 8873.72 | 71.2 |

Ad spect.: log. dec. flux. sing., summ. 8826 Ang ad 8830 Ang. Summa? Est 3.69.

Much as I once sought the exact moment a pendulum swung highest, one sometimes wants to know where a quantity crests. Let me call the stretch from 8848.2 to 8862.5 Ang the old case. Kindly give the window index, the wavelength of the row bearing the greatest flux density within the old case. 8855.35 Ang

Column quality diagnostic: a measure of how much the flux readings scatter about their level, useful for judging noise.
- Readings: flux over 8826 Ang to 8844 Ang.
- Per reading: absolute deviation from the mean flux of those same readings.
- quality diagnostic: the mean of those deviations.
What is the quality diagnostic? 1.8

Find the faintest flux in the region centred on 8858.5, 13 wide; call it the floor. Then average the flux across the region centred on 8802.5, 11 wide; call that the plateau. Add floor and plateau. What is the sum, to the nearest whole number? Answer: 140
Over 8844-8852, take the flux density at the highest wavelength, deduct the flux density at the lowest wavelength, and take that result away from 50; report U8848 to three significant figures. 46.2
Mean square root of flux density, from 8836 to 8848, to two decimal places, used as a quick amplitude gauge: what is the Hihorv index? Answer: 8.42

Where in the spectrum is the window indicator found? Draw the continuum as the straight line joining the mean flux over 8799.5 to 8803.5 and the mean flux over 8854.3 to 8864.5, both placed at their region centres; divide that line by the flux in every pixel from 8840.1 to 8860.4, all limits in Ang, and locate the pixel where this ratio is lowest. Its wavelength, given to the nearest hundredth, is 8855.35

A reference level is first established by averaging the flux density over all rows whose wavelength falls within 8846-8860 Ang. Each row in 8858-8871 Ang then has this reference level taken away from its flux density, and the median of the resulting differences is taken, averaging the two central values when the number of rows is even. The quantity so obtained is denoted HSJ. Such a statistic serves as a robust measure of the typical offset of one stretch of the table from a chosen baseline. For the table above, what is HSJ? -3.5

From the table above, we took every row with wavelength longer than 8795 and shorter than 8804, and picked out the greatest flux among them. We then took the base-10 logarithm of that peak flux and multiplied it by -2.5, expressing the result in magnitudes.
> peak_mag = -4.69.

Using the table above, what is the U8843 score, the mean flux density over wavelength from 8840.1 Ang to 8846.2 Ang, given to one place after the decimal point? 70.4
